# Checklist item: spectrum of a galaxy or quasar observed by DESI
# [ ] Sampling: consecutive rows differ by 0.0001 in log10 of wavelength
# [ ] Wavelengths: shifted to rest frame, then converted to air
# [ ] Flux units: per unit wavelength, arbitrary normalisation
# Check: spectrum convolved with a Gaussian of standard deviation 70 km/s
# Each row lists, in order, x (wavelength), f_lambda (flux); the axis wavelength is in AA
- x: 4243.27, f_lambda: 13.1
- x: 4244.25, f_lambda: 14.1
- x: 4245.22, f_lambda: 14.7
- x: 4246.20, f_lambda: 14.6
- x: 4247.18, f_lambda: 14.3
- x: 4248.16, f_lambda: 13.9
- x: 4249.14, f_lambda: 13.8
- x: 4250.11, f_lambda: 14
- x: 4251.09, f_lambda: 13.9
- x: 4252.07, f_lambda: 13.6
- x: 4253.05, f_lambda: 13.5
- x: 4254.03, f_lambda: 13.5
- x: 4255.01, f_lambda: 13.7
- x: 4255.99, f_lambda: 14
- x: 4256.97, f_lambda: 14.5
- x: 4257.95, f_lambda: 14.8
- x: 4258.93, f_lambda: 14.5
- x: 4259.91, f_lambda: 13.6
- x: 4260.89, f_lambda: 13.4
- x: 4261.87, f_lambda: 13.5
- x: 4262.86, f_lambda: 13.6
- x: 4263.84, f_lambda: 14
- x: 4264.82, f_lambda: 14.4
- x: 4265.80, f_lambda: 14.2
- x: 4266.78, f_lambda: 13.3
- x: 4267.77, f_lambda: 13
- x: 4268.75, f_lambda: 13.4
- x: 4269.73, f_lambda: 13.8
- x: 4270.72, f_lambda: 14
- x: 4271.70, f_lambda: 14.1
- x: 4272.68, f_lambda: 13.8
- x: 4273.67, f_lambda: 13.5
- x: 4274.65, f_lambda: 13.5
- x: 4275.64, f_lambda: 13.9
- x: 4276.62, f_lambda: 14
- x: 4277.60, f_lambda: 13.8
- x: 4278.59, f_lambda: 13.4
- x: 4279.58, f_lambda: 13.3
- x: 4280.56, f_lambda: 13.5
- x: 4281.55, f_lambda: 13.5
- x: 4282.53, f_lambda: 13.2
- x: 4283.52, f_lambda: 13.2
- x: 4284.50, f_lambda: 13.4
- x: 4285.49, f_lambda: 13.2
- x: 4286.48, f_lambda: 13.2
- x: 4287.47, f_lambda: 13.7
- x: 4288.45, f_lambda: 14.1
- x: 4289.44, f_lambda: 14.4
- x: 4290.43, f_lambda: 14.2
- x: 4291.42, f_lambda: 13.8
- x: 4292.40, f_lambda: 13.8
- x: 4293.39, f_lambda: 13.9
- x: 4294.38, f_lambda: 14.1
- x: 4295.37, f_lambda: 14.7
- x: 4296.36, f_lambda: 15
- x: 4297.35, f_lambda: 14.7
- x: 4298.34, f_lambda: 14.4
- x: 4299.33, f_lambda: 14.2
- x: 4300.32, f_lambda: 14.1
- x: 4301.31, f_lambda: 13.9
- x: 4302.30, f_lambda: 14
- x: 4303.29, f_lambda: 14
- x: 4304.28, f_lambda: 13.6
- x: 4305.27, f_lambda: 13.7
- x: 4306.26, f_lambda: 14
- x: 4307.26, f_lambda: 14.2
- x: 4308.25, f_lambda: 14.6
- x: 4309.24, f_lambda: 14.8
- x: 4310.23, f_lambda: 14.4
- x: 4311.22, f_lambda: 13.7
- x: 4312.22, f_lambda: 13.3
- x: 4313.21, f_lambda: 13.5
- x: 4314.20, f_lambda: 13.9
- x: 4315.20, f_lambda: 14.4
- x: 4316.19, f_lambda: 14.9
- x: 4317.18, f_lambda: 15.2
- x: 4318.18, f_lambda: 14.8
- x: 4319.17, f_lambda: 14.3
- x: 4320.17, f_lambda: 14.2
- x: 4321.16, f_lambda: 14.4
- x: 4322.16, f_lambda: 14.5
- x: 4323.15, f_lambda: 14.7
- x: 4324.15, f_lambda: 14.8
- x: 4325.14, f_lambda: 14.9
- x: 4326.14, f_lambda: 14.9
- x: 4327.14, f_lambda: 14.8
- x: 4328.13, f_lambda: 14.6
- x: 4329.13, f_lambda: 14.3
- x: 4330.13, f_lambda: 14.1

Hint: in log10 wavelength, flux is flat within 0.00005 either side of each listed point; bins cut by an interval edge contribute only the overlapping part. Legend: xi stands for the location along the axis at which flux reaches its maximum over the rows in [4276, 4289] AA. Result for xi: 4288.45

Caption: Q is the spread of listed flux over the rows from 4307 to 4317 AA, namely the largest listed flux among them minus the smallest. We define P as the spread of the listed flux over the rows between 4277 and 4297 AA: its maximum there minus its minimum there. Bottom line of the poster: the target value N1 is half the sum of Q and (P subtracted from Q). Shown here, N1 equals 0.7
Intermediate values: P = 1.80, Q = 1.60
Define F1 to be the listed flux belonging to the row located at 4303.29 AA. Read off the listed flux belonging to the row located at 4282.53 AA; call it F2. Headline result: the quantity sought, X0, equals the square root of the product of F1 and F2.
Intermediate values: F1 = 14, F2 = 13.2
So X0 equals 13.6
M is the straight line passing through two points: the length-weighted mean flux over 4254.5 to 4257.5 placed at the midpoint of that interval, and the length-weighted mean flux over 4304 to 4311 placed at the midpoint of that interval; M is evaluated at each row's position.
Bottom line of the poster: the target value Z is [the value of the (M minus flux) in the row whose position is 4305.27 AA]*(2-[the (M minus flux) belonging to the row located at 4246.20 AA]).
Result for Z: 1.2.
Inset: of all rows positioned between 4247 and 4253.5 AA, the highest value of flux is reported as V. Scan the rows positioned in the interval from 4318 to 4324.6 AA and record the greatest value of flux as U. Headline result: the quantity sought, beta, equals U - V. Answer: 0.50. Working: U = 14.8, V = 14.3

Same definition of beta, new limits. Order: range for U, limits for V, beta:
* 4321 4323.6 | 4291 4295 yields 0.60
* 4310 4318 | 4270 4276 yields 1.10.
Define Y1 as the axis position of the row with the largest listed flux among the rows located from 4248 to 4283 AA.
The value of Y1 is 4257.95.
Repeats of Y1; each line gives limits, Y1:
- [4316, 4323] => 4317.18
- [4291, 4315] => 4296.36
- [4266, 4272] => 4271.70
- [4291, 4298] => 4296.36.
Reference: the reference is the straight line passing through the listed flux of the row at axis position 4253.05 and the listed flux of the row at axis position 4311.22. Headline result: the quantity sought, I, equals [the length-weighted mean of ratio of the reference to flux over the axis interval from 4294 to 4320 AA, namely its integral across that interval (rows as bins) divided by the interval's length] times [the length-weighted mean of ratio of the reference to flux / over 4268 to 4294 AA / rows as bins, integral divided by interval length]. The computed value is 0.957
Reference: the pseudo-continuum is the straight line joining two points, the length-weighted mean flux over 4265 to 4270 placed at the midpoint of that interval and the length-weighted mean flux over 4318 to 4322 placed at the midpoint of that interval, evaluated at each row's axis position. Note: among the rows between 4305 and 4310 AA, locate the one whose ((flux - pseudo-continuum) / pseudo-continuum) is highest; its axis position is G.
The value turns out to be 4309.24 AA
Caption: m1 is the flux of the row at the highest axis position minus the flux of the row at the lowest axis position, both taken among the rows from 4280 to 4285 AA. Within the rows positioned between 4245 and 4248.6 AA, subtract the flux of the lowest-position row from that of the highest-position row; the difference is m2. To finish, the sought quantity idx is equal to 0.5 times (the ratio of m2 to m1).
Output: 4.0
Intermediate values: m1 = -0.10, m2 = -0.80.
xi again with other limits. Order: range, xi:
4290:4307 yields 4296.36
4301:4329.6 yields 4317.18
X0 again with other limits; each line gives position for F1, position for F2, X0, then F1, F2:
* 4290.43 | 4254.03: 13.8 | 14.2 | 13.5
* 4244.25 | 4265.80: 14.1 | 14.1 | 14.2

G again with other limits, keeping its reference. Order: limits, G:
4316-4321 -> 4317.18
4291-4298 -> 4296.36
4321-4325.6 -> 4325.14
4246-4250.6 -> 4246.20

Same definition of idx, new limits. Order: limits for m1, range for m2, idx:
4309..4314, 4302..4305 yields 0.2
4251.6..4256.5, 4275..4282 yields -0.5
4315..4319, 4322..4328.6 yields 0.1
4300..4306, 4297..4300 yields 0.6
